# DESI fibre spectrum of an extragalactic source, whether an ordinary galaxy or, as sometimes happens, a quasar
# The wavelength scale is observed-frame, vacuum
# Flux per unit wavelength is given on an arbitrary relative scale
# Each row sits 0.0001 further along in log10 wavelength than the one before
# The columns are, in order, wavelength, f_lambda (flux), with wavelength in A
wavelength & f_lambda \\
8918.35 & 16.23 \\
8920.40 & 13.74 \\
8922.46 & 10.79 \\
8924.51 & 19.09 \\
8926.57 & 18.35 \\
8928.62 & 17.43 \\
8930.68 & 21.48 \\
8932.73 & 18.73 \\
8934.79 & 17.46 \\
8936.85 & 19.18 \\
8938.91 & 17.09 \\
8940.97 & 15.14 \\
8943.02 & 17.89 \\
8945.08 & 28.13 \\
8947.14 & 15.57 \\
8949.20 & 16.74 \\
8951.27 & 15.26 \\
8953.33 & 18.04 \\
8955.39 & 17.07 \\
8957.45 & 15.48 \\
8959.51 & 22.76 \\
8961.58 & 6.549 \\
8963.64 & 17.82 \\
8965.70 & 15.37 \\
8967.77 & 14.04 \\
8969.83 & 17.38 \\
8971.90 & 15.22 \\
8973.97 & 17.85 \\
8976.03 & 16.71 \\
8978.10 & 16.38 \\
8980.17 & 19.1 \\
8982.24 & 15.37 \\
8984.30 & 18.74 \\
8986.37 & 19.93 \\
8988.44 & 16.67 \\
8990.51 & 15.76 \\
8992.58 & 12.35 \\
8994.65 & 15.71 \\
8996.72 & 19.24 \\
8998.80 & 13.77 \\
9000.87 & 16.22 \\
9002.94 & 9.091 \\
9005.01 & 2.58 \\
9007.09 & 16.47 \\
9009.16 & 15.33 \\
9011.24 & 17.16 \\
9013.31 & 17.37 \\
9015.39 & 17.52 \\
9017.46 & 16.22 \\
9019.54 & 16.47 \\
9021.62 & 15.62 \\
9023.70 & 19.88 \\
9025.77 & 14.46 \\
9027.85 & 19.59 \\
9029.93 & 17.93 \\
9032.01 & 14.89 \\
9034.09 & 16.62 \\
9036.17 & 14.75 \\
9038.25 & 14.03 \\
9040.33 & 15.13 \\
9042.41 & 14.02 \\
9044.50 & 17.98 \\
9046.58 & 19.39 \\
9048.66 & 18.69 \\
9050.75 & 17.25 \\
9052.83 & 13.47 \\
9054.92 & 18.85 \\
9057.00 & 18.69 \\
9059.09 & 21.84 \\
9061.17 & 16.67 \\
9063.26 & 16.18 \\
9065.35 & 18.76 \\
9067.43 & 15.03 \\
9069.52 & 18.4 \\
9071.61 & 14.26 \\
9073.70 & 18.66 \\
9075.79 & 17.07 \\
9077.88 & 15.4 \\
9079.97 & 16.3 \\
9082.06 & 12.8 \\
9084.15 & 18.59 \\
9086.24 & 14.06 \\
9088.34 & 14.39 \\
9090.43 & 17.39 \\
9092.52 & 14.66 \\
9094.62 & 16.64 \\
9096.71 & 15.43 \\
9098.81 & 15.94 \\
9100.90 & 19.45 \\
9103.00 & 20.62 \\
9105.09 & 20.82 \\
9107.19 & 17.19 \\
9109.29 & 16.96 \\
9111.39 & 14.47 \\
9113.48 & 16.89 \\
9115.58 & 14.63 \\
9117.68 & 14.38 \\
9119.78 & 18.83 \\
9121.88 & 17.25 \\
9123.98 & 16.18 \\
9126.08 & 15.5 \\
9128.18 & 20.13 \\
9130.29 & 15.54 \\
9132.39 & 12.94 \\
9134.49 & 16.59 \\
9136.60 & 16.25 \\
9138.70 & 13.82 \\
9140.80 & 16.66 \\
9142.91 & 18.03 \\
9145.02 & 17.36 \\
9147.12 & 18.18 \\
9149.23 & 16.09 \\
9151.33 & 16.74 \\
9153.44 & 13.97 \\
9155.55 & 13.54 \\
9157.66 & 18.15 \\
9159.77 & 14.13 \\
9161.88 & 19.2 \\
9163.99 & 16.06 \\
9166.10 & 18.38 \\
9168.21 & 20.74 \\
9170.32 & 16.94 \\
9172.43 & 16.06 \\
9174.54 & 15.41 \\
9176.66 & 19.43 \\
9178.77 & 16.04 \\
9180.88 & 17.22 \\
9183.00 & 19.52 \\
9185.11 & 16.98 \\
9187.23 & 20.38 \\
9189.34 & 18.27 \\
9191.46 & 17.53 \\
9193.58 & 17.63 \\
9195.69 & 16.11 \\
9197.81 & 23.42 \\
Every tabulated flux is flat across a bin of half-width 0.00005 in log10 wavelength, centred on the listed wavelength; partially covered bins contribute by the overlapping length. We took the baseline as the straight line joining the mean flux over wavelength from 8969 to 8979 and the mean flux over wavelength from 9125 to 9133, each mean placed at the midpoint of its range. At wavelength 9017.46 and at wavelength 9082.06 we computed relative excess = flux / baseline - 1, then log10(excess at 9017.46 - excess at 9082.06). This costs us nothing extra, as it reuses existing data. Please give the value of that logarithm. -0.71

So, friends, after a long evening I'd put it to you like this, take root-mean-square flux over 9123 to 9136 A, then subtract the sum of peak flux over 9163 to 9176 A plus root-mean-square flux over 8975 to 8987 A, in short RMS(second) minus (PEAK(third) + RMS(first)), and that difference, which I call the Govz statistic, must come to -22.2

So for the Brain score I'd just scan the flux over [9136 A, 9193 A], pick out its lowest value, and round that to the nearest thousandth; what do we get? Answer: 13.540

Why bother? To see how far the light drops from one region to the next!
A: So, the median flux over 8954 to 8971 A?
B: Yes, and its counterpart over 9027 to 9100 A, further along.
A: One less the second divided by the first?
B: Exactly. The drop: -0.021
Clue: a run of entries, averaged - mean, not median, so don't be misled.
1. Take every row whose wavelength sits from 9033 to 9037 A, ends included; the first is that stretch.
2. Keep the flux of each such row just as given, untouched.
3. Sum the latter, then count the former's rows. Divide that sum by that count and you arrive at 15.7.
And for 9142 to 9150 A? 17.4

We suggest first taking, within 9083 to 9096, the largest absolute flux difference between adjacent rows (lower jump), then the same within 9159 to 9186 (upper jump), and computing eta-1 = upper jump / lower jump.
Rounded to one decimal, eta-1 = 1.1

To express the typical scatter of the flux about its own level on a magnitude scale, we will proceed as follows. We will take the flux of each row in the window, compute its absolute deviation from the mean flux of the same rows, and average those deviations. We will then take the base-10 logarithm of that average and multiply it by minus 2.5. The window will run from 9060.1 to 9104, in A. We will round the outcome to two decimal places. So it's -0.53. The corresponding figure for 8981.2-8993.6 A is -0.74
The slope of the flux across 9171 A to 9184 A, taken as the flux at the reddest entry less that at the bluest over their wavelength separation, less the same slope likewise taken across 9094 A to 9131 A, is 0.4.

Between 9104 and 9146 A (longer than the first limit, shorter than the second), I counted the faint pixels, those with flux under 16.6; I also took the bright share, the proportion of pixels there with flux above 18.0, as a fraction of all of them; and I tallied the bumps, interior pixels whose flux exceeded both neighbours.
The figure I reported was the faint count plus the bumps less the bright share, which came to 15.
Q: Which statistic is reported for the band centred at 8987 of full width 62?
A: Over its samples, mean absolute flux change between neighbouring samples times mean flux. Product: 61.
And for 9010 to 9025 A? 20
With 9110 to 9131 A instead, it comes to 40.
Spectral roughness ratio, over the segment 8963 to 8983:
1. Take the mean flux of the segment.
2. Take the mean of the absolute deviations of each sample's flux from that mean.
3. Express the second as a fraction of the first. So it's 0.076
